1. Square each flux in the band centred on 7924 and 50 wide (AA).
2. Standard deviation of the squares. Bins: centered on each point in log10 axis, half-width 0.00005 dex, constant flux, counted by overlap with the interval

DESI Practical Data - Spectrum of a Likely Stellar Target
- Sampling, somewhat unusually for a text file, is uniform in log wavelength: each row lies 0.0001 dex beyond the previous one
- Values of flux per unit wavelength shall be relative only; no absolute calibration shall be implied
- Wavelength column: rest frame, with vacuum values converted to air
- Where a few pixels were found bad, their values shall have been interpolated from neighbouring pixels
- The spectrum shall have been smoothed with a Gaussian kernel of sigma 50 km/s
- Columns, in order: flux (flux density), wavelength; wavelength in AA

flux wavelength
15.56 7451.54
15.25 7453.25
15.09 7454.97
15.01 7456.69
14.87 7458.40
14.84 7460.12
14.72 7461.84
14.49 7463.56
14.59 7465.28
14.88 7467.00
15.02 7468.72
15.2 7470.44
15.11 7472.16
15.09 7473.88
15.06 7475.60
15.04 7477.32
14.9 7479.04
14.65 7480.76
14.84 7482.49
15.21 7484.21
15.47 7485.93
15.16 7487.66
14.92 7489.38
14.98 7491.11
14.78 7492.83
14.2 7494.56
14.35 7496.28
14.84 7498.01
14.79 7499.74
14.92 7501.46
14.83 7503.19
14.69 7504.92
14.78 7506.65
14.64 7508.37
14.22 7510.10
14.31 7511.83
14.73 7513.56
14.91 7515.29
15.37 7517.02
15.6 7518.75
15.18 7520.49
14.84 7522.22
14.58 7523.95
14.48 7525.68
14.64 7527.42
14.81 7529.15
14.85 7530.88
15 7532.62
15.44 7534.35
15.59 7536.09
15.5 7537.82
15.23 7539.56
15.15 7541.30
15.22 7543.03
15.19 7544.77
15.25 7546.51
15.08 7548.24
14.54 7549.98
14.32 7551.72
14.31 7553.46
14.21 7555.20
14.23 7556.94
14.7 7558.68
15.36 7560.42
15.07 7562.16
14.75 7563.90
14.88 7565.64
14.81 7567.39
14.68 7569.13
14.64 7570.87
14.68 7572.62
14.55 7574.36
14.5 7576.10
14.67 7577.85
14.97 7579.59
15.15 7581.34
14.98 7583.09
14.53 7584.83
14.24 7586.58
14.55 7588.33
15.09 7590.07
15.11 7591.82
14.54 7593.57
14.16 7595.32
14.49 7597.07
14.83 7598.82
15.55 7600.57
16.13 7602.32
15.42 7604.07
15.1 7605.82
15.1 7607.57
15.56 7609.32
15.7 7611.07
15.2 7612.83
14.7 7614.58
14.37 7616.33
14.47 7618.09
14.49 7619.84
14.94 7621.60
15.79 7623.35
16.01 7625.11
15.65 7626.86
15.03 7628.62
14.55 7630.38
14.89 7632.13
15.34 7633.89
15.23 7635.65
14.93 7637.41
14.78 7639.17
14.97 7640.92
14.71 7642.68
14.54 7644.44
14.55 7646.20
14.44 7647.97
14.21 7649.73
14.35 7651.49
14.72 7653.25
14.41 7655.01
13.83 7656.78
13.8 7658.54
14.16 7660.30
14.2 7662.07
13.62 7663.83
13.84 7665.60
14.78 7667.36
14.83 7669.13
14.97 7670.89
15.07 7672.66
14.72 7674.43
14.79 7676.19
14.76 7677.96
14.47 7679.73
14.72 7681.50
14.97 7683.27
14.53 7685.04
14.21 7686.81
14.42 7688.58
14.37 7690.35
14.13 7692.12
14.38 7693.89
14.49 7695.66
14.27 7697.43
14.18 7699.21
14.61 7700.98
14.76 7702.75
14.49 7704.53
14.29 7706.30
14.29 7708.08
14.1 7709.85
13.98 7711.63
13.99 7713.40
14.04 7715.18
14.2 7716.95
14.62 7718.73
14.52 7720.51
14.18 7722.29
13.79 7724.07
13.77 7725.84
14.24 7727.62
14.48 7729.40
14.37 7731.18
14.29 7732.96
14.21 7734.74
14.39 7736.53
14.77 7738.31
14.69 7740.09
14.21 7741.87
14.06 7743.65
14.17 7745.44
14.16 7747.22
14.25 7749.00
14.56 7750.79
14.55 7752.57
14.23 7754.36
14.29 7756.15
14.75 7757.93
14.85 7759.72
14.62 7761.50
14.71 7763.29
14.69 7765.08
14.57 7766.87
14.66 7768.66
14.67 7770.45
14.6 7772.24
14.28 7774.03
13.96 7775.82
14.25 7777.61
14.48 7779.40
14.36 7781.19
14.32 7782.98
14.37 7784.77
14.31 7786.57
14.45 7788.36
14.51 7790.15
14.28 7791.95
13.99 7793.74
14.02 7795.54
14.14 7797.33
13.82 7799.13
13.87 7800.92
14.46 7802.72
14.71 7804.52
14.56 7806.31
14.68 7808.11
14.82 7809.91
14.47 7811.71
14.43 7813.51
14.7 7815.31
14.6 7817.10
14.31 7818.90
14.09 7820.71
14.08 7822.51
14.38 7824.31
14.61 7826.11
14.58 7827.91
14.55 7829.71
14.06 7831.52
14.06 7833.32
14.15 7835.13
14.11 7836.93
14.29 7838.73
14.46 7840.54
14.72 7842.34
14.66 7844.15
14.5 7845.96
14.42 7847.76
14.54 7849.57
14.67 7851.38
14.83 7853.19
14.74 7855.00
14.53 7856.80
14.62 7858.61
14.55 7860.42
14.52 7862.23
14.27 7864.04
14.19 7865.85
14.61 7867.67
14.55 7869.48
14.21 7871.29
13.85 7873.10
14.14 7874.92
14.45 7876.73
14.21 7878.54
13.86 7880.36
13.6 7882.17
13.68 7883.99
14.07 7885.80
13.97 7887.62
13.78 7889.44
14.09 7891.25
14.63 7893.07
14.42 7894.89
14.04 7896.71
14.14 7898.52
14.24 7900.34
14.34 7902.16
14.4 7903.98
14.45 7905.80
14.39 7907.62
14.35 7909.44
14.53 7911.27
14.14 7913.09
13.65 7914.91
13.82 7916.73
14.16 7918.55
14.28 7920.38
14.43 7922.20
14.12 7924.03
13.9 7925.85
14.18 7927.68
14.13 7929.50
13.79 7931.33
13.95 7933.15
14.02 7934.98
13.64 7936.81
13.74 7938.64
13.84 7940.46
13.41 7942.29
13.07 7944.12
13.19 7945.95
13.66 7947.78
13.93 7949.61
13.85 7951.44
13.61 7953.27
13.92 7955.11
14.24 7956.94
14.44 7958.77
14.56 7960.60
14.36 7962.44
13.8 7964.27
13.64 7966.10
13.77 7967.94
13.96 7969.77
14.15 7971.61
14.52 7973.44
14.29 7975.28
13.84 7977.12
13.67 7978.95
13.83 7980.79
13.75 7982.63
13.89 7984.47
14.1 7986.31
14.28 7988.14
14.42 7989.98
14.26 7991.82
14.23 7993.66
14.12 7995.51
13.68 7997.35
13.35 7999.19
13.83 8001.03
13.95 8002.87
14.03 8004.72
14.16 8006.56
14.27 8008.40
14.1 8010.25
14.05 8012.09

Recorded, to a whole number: 11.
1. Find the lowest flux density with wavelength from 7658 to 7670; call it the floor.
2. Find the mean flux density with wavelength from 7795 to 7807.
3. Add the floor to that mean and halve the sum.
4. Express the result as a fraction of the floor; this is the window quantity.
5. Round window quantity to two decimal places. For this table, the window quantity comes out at 1.02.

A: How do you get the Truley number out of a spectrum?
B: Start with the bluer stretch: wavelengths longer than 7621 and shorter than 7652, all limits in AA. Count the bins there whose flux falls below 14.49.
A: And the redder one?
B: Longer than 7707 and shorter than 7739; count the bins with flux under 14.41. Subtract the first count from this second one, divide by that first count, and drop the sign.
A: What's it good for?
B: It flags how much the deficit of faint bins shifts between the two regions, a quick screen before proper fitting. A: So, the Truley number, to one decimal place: 3.7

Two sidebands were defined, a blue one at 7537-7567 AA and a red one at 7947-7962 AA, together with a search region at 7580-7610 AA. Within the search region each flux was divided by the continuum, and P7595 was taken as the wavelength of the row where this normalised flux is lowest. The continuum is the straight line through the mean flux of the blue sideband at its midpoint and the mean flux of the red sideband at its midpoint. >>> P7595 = 7595.32 AA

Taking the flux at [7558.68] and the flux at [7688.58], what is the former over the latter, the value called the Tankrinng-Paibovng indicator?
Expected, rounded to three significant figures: 1.02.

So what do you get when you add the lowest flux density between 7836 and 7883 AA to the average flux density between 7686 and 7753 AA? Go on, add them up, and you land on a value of 27.9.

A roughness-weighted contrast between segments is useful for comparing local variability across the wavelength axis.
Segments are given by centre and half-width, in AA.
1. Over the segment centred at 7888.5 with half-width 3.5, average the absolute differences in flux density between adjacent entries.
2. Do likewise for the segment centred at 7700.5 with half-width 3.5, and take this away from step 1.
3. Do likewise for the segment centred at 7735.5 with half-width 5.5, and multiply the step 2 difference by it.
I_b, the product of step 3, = -0.004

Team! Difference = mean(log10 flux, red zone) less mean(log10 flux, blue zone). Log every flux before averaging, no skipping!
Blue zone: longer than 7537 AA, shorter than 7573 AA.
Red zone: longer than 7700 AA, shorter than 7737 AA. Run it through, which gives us -0.017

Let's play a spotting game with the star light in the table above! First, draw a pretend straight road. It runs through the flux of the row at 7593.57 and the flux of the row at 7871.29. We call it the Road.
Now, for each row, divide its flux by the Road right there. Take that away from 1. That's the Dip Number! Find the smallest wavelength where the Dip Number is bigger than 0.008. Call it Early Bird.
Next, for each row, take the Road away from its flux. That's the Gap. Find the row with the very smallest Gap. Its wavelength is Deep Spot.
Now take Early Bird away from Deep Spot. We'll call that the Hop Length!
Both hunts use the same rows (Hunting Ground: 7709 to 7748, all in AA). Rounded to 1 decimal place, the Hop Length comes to 16.0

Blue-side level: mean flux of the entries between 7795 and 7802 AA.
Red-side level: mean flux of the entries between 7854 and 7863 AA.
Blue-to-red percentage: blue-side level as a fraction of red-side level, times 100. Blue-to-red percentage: 96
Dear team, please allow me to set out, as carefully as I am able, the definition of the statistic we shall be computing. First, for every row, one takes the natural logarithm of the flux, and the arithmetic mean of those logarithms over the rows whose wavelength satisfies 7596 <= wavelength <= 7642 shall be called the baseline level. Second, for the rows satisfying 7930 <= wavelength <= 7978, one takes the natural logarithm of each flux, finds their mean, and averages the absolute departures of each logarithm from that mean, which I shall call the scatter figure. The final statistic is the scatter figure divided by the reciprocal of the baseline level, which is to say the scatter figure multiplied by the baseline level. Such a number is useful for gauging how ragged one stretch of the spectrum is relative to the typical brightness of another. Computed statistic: 0.055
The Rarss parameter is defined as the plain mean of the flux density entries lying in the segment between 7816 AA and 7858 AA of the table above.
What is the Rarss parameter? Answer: 14.4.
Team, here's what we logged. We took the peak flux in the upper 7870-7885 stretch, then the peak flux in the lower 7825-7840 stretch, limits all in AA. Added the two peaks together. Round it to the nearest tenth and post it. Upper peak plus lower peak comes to 29.1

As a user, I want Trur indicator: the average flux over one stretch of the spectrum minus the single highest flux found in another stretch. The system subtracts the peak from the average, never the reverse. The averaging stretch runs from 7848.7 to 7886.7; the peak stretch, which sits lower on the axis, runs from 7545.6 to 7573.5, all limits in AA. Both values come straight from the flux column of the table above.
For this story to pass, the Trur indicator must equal -1.0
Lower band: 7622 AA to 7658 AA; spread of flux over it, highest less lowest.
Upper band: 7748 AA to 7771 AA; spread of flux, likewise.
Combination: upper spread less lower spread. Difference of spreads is -1.6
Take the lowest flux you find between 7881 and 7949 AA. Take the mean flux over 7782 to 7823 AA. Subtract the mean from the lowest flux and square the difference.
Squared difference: 1.6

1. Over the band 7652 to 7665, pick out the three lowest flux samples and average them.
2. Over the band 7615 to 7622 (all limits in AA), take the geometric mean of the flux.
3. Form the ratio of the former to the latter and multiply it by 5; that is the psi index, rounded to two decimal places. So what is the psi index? 4.72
